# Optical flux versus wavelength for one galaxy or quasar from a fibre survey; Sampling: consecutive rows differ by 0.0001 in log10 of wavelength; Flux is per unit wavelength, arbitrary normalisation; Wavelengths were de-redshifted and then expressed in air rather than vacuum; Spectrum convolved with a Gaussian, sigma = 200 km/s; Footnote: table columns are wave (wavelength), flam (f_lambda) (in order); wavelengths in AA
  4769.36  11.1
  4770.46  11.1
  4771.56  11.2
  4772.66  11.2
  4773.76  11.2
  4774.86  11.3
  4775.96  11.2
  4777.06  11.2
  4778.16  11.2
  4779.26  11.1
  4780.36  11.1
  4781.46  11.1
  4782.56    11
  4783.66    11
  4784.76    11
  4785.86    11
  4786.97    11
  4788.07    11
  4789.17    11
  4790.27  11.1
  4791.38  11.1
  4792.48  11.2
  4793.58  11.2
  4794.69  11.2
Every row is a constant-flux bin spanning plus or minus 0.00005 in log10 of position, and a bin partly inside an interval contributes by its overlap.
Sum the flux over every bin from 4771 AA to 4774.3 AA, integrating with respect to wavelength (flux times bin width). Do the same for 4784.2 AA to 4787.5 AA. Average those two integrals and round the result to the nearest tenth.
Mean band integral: 36.6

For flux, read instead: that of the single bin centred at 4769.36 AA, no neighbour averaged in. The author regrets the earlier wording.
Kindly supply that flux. 11.1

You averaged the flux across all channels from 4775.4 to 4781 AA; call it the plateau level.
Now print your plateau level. 11.16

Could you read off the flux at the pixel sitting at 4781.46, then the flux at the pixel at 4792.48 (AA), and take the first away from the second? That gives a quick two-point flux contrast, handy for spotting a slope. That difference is 0.10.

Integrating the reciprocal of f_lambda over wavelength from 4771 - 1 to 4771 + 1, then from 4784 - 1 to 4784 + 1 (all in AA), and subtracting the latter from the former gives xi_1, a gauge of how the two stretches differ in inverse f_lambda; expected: -0.003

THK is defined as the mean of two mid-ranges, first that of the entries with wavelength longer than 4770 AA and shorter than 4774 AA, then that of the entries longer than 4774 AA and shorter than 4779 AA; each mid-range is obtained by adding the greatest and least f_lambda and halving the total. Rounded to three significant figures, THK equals 11.2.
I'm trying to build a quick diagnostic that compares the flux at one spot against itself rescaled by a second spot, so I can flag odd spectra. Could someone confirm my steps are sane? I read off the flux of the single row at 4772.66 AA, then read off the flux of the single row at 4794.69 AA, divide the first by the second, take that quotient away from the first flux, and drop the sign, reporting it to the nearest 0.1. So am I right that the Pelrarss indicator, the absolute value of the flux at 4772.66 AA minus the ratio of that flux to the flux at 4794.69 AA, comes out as 10.2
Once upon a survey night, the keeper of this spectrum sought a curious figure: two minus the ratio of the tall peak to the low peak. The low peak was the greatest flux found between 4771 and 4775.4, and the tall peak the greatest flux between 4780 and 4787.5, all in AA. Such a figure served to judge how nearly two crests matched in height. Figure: 1.018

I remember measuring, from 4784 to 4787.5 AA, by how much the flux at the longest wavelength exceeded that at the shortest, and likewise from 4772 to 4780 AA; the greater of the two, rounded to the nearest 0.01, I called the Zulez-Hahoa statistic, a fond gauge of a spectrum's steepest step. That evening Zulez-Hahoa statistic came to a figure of 0.00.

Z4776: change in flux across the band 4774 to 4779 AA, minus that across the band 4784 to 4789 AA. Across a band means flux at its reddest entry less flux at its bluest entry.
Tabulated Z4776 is -0.1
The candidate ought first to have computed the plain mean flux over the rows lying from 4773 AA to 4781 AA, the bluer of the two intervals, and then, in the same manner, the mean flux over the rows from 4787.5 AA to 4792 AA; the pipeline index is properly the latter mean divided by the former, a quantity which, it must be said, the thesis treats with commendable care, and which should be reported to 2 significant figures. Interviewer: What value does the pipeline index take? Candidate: 0.99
